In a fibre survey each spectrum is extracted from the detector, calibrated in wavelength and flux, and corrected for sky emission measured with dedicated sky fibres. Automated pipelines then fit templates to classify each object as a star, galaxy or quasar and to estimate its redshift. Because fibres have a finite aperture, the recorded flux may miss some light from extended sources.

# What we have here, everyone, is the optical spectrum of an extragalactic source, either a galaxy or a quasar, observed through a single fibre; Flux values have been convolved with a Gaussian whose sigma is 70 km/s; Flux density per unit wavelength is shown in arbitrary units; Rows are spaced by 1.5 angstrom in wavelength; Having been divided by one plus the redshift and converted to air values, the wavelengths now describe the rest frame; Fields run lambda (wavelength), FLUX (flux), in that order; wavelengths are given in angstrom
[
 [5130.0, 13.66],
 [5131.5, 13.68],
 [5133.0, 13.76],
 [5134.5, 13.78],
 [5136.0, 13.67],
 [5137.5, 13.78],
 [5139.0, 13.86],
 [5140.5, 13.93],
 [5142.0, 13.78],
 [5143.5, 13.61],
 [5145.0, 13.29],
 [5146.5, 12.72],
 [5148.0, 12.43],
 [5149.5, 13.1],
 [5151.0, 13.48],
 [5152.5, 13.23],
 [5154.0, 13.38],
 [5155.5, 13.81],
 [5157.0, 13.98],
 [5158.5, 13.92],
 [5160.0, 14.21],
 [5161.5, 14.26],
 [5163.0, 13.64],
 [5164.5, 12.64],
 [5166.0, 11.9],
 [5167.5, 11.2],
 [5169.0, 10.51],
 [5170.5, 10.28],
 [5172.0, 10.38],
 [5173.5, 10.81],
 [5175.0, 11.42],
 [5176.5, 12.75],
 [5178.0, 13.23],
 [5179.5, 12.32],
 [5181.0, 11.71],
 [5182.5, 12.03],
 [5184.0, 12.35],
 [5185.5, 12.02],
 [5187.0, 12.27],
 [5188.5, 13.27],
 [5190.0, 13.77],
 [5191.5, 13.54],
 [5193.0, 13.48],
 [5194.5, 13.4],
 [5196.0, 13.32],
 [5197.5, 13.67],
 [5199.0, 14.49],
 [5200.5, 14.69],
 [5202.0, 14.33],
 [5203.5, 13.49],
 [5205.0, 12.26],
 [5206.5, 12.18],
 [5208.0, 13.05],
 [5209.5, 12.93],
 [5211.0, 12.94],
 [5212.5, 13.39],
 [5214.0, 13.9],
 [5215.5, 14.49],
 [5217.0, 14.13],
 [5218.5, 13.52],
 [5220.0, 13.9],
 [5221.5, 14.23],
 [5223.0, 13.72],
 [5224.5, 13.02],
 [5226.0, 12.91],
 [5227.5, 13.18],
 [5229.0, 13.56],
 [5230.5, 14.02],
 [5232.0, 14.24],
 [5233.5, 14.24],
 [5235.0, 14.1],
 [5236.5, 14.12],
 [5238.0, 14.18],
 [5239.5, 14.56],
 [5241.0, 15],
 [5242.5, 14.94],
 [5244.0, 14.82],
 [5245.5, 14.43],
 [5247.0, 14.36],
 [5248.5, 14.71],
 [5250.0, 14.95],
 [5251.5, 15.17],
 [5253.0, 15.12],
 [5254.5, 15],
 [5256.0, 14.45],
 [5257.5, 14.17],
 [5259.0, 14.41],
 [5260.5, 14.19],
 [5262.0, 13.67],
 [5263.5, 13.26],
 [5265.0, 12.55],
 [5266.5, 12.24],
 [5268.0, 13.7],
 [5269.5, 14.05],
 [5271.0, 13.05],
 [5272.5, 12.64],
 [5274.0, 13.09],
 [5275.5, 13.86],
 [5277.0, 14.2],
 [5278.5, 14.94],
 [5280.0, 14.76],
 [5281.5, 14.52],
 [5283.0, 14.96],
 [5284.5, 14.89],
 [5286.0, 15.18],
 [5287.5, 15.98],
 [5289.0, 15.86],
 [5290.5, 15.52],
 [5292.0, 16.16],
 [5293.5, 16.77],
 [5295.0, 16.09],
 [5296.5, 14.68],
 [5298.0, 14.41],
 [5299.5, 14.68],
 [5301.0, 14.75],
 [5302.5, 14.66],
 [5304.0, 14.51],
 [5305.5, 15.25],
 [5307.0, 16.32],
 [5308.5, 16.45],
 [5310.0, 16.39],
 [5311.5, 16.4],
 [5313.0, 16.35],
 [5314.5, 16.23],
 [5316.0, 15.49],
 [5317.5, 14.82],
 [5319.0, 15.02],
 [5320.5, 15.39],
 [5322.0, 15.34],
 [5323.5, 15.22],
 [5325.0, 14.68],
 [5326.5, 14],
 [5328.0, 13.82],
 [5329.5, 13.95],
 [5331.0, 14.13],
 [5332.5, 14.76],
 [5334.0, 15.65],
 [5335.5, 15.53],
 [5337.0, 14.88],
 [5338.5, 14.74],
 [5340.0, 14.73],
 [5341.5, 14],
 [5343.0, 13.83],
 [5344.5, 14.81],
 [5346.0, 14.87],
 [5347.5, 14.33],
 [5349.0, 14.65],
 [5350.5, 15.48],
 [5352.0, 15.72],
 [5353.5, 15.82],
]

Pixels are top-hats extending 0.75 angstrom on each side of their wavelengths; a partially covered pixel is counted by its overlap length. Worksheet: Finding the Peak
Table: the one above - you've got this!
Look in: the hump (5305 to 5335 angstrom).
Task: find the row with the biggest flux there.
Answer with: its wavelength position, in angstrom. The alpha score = 5308.5 angstrom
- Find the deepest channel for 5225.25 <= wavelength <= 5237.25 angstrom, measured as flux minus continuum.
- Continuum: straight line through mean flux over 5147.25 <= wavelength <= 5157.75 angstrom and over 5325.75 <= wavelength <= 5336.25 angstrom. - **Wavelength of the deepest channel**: 5226.0 angstrom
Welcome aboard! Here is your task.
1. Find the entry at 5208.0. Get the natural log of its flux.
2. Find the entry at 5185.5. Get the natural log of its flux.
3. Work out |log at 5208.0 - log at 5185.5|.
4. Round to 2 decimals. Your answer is 0.08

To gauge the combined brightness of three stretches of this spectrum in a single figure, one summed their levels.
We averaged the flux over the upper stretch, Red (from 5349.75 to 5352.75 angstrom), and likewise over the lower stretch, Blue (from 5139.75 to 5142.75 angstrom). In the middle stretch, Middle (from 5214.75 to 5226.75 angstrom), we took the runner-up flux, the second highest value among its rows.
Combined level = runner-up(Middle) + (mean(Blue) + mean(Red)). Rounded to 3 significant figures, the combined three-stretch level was 43.7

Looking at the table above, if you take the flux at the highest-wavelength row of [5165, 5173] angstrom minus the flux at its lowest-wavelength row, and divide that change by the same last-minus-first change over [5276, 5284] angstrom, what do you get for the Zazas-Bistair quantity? -2.0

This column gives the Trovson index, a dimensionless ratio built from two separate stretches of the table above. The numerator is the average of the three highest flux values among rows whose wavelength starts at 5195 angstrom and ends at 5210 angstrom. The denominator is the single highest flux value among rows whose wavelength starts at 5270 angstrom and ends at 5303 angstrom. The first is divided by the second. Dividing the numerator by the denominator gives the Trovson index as 0.865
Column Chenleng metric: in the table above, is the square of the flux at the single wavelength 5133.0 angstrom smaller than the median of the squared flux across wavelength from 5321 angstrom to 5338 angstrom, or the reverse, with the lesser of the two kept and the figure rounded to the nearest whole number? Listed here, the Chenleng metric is 189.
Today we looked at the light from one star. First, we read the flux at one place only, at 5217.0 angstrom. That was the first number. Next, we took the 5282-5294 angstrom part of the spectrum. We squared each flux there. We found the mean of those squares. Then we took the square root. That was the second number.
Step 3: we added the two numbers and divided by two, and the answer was 14.9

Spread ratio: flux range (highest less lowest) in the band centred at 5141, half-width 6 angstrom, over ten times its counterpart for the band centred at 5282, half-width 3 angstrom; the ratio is 0.275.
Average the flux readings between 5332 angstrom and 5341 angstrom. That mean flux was 15.0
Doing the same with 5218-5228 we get 13.5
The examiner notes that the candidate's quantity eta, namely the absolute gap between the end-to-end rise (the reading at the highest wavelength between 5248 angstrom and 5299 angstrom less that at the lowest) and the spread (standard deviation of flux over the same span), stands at 1.4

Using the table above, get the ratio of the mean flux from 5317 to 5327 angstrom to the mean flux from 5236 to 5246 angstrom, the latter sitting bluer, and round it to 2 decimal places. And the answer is 1.02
